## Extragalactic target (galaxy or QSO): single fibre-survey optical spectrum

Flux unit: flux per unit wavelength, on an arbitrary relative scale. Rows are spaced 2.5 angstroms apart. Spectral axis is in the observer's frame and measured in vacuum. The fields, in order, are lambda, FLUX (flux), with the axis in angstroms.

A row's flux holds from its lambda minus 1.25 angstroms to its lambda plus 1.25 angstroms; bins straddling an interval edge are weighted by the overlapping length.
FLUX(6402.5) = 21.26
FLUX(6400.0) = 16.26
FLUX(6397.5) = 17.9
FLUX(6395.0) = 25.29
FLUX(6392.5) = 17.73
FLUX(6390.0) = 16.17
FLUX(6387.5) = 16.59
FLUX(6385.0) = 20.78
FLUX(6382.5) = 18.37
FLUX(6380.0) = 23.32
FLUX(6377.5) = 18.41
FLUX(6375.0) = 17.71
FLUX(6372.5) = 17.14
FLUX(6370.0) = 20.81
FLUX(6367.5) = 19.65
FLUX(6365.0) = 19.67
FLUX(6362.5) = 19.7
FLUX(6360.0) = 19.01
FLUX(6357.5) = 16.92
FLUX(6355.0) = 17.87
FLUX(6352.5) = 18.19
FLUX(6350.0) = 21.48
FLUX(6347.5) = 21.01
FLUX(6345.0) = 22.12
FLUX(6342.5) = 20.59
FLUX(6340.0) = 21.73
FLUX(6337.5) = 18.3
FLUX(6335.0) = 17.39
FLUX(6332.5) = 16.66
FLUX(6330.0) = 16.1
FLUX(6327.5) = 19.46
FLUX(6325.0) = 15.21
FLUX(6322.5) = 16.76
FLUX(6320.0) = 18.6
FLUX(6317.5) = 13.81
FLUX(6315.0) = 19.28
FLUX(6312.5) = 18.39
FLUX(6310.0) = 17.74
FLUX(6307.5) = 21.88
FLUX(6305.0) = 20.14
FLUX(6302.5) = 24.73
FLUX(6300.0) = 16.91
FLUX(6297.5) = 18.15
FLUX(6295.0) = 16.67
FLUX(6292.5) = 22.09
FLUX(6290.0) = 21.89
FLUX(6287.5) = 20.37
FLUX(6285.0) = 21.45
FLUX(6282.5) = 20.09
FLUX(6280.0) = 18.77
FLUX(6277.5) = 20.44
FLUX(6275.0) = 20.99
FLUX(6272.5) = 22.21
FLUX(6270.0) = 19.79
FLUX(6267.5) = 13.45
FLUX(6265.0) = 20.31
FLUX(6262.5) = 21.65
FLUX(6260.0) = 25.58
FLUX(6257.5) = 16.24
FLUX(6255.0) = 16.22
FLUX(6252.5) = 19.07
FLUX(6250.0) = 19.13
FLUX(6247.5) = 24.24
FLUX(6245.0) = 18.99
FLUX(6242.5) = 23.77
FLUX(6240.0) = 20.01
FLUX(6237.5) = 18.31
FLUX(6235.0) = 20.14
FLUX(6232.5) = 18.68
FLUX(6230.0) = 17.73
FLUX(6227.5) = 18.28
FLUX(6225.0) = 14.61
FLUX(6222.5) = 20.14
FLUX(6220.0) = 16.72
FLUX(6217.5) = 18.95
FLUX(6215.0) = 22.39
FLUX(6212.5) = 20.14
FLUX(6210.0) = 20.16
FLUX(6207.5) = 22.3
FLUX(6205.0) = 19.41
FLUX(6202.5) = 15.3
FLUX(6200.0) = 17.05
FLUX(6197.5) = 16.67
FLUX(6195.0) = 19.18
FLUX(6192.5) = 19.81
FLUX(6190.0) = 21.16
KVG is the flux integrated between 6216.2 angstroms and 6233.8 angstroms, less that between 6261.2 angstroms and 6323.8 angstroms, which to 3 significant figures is -904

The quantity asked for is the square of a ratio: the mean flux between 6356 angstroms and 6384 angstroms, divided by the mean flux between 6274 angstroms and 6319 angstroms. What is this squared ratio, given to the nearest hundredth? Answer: 0.95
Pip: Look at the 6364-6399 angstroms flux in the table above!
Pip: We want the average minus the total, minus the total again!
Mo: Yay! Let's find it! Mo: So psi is -520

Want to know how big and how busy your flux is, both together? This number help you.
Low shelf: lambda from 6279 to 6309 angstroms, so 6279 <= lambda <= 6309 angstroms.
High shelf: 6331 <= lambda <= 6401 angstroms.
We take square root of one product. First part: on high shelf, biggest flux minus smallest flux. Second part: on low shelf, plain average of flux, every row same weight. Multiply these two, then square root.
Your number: 14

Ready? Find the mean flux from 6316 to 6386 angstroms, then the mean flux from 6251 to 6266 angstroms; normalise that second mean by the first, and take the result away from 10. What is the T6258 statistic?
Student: 8.95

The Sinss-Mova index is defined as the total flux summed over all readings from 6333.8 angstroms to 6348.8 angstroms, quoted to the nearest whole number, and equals 121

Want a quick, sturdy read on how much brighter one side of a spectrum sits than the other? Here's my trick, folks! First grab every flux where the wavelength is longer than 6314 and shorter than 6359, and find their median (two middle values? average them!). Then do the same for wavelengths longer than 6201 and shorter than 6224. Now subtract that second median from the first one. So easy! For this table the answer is -1.9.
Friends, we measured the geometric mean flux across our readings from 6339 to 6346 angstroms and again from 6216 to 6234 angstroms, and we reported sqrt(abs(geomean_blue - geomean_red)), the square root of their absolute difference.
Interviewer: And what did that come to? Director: 1.9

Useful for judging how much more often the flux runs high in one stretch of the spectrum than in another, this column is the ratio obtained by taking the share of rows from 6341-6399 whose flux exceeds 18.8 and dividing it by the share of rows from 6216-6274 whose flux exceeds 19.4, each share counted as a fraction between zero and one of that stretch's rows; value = 1.20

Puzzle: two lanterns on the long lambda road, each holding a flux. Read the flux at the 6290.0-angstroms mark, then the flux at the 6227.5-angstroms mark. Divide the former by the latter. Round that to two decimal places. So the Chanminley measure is 1.20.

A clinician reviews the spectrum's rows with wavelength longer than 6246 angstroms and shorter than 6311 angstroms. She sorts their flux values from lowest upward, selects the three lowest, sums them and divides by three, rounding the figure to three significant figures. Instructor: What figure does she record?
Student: 15.3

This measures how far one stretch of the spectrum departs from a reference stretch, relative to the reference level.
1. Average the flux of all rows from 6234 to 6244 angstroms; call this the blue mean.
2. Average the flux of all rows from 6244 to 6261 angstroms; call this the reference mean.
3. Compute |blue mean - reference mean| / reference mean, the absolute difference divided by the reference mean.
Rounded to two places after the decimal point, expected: 0.03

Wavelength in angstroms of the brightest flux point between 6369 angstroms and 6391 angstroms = 6380.0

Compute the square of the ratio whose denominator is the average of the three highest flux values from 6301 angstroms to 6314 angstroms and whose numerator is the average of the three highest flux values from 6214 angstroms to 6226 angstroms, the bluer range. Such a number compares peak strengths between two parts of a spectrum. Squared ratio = 0.8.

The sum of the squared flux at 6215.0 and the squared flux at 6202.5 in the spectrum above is 735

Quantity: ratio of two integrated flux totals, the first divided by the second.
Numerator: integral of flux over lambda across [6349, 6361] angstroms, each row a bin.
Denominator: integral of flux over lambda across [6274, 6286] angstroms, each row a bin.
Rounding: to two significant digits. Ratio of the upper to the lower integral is 0.92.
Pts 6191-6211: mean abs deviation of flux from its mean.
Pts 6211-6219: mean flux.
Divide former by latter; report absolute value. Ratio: 0.088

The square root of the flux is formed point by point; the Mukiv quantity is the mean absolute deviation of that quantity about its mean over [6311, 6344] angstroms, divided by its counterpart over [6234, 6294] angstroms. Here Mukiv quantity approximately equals 0.99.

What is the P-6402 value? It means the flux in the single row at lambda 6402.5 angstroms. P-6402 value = 21.26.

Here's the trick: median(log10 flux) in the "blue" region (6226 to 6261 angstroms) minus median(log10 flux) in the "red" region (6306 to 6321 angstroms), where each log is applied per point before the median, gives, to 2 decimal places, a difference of 0.01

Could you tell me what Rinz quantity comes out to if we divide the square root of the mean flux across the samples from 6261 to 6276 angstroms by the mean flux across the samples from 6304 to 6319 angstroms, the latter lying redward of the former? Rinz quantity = 0.240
